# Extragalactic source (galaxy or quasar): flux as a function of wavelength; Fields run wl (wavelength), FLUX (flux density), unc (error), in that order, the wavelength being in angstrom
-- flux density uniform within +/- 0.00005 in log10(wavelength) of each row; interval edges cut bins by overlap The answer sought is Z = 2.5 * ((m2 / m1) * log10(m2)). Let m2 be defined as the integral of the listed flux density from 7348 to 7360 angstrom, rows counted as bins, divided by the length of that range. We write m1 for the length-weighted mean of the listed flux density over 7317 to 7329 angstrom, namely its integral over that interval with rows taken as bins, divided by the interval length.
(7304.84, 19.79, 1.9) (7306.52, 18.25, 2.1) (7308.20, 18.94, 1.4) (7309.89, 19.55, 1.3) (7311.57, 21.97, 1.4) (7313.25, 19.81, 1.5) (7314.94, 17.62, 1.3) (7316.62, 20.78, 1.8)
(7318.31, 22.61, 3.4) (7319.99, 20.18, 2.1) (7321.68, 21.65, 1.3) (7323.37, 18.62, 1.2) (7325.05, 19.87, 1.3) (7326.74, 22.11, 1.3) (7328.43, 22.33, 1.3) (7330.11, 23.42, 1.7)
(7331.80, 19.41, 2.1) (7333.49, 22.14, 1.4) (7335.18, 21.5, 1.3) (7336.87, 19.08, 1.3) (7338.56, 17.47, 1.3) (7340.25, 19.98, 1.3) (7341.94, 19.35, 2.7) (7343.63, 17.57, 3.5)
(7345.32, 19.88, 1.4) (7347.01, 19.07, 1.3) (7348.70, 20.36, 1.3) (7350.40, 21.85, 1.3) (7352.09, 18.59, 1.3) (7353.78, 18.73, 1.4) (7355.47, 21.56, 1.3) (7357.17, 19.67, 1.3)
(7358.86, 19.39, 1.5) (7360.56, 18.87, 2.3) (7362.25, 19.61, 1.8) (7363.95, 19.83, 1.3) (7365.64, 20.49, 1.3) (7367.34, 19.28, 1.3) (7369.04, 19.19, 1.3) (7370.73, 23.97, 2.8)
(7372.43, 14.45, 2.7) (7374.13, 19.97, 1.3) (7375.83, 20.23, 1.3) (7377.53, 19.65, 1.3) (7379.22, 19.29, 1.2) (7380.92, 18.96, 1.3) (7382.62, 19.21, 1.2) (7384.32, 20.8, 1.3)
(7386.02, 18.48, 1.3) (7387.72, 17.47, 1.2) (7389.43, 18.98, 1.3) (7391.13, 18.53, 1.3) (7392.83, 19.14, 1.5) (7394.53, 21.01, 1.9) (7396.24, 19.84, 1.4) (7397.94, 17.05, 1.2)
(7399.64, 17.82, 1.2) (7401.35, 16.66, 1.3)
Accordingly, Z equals 3.09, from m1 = 21.0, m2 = 20.0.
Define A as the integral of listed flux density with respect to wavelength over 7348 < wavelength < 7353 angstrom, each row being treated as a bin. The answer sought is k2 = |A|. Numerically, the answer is 101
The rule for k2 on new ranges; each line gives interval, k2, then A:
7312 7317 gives 97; 97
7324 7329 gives 106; 106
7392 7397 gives 100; 100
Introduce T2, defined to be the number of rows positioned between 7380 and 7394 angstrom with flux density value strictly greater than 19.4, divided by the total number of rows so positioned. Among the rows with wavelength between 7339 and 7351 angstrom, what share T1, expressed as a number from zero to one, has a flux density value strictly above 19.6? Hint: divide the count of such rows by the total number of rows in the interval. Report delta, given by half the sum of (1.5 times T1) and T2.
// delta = 0.49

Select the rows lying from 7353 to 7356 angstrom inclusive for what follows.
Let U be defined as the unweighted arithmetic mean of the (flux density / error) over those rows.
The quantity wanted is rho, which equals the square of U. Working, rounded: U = 15.0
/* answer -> 224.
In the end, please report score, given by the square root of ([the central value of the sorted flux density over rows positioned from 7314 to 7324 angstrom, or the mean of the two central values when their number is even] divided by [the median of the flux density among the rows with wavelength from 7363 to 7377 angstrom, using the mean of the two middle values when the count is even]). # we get 1.01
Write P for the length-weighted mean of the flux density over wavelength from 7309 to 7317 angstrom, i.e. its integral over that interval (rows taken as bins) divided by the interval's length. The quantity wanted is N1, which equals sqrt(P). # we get 4.46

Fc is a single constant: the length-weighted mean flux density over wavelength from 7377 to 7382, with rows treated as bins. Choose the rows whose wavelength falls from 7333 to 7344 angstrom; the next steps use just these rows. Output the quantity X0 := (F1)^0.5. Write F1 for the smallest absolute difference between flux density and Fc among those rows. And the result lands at 0.21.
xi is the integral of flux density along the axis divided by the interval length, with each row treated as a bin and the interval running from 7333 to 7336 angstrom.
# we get 21.8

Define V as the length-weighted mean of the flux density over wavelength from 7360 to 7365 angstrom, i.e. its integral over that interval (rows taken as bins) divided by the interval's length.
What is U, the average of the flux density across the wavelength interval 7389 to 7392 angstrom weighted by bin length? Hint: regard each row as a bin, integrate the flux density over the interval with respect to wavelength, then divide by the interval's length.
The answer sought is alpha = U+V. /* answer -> 38.3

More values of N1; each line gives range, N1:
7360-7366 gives 4.44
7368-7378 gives 4.42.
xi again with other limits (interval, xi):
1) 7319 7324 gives 20.3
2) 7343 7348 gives 19.0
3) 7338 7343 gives 19.0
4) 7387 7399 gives 18.9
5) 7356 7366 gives 19.7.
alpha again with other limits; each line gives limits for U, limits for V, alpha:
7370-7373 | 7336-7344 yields 38.2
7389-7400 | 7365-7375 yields 38.5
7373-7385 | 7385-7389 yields 37.8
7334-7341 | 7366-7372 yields 40.0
